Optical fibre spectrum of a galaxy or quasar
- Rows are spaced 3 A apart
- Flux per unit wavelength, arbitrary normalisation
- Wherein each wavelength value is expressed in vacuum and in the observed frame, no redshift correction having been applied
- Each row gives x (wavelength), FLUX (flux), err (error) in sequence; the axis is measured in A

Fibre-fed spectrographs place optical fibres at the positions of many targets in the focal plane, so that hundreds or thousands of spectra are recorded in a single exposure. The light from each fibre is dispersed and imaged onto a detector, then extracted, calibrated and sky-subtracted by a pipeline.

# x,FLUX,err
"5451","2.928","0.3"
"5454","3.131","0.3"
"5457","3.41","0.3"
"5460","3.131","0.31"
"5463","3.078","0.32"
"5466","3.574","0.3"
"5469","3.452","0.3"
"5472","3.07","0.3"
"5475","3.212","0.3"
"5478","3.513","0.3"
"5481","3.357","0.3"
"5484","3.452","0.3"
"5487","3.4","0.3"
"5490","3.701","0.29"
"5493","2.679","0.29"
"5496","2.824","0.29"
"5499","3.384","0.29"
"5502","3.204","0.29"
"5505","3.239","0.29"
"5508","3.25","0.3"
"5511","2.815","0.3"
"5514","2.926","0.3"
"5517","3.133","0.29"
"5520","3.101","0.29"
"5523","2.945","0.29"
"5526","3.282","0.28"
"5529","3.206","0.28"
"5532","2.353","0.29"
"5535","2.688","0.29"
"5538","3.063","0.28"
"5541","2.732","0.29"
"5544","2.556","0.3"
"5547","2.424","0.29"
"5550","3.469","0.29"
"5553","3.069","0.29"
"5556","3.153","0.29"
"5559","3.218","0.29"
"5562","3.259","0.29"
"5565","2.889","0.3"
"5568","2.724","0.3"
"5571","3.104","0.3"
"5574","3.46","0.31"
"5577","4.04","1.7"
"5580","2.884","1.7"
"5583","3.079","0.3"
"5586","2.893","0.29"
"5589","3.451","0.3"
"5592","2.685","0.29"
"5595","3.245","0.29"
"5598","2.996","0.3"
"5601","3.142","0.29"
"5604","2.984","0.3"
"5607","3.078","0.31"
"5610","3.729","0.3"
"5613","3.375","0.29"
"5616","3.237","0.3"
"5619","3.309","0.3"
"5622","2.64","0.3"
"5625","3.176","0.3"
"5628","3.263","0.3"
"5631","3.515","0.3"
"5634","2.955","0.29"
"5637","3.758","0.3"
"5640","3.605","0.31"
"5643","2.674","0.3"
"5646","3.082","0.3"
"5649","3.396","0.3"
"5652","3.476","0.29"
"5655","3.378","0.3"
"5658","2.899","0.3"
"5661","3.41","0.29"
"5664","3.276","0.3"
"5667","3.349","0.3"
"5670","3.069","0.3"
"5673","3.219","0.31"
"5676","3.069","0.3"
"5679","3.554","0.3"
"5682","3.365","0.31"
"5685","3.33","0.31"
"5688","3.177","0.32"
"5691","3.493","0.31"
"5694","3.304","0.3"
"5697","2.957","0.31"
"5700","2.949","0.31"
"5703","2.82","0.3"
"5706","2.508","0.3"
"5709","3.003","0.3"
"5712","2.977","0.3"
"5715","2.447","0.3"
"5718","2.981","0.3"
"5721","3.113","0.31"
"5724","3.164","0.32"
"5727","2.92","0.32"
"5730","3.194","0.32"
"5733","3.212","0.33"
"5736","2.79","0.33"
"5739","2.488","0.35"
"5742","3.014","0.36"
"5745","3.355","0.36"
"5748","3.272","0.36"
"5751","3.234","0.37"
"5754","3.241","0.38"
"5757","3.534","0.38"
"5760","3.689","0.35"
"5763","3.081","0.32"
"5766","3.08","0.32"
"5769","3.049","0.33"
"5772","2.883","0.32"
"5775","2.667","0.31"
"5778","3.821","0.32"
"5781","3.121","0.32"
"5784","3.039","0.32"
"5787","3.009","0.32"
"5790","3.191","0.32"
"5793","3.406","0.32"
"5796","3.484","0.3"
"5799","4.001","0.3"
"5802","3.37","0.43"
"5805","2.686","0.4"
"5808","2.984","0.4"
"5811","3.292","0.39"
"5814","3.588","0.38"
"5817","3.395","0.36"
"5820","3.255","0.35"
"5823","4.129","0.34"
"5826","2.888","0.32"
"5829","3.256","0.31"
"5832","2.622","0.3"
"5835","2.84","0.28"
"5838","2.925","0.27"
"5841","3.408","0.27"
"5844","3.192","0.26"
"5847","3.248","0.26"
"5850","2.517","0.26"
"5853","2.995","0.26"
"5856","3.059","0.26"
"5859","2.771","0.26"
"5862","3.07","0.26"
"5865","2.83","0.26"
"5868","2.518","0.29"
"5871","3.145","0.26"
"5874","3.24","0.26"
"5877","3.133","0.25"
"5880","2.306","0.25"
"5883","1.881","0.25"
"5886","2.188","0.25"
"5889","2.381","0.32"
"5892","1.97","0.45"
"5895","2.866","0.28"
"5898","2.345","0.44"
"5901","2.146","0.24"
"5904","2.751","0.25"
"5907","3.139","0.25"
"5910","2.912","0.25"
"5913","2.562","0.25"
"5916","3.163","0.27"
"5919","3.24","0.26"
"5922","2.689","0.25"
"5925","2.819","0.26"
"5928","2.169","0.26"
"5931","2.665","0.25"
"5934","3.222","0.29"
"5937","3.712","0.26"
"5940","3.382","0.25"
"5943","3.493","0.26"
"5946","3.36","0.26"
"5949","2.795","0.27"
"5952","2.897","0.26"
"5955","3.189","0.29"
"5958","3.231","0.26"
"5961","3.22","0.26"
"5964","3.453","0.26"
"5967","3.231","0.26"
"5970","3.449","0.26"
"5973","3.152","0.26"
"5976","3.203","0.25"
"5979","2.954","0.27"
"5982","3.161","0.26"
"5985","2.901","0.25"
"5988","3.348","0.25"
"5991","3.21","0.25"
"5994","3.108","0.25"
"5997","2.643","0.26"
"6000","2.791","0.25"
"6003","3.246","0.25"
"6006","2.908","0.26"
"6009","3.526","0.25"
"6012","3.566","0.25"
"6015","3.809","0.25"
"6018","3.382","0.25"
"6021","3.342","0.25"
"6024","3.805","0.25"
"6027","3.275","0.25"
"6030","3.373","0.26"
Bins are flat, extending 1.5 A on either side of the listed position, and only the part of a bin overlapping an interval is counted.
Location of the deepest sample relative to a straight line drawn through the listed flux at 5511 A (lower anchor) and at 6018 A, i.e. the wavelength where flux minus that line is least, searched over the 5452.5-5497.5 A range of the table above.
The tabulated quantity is 5493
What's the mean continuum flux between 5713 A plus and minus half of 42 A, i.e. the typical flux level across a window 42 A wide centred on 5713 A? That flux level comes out 2.97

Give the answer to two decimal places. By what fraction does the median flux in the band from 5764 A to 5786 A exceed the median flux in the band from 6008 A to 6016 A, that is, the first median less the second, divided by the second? -0.14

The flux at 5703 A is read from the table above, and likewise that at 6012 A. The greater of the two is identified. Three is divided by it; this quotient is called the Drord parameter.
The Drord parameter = 0.841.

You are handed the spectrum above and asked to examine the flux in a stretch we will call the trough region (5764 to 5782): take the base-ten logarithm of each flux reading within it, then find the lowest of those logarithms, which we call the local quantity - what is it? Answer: 0.426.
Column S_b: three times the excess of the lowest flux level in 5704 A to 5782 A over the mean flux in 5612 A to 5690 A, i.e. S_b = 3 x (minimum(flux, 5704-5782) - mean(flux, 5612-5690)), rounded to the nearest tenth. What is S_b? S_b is -2.4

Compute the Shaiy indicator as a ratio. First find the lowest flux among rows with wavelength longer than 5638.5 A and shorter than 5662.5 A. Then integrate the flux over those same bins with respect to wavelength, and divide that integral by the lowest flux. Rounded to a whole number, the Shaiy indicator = 29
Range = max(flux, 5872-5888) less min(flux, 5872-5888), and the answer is 1.4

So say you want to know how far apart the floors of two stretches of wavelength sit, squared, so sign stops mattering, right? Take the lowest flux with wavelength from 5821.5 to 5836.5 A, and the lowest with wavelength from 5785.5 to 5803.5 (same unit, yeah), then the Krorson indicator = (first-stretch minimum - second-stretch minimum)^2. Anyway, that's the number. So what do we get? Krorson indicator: 0.15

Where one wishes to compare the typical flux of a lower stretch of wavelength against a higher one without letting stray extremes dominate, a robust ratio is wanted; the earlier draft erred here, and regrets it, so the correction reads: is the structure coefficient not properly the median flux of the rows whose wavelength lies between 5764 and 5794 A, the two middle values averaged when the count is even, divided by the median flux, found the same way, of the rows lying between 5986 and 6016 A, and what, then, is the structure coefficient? 0.95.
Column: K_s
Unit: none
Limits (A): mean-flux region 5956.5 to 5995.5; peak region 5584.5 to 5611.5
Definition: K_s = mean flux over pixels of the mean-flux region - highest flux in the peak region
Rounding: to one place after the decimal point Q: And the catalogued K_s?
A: -0.5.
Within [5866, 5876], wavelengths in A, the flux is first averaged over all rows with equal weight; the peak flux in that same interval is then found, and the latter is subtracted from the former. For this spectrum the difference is -0.27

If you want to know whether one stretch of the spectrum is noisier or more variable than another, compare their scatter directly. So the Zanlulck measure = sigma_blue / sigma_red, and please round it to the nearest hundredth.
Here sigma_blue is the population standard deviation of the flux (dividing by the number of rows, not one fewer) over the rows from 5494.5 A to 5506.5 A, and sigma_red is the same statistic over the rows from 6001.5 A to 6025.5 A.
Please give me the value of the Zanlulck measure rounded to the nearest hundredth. 0.74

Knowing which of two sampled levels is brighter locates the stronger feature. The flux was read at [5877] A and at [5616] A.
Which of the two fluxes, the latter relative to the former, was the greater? 3.24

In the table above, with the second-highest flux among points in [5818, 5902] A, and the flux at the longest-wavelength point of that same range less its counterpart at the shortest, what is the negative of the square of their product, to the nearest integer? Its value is -14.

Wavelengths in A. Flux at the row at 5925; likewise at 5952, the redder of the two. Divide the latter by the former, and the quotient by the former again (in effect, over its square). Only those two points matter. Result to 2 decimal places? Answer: 0.36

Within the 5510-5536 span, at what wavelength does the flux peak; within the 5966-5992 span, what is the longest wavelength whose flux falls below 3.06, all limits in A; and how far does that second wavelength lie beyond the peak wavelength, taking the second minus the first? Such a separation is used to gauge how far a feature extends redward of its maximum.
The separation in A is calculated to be 459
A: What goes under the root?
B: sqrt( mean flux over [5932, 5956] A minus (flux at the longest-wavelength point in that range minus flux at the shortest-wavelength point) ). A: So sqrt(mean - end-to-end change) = 1.81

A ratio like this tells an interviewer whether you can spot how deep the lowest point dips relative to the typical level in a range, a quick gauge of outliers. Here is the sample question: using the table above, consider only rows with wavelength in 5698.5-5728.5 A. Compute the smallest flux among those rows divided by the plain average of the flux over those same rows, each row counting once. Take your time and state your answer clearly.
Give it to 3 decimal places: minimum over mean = 0.847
